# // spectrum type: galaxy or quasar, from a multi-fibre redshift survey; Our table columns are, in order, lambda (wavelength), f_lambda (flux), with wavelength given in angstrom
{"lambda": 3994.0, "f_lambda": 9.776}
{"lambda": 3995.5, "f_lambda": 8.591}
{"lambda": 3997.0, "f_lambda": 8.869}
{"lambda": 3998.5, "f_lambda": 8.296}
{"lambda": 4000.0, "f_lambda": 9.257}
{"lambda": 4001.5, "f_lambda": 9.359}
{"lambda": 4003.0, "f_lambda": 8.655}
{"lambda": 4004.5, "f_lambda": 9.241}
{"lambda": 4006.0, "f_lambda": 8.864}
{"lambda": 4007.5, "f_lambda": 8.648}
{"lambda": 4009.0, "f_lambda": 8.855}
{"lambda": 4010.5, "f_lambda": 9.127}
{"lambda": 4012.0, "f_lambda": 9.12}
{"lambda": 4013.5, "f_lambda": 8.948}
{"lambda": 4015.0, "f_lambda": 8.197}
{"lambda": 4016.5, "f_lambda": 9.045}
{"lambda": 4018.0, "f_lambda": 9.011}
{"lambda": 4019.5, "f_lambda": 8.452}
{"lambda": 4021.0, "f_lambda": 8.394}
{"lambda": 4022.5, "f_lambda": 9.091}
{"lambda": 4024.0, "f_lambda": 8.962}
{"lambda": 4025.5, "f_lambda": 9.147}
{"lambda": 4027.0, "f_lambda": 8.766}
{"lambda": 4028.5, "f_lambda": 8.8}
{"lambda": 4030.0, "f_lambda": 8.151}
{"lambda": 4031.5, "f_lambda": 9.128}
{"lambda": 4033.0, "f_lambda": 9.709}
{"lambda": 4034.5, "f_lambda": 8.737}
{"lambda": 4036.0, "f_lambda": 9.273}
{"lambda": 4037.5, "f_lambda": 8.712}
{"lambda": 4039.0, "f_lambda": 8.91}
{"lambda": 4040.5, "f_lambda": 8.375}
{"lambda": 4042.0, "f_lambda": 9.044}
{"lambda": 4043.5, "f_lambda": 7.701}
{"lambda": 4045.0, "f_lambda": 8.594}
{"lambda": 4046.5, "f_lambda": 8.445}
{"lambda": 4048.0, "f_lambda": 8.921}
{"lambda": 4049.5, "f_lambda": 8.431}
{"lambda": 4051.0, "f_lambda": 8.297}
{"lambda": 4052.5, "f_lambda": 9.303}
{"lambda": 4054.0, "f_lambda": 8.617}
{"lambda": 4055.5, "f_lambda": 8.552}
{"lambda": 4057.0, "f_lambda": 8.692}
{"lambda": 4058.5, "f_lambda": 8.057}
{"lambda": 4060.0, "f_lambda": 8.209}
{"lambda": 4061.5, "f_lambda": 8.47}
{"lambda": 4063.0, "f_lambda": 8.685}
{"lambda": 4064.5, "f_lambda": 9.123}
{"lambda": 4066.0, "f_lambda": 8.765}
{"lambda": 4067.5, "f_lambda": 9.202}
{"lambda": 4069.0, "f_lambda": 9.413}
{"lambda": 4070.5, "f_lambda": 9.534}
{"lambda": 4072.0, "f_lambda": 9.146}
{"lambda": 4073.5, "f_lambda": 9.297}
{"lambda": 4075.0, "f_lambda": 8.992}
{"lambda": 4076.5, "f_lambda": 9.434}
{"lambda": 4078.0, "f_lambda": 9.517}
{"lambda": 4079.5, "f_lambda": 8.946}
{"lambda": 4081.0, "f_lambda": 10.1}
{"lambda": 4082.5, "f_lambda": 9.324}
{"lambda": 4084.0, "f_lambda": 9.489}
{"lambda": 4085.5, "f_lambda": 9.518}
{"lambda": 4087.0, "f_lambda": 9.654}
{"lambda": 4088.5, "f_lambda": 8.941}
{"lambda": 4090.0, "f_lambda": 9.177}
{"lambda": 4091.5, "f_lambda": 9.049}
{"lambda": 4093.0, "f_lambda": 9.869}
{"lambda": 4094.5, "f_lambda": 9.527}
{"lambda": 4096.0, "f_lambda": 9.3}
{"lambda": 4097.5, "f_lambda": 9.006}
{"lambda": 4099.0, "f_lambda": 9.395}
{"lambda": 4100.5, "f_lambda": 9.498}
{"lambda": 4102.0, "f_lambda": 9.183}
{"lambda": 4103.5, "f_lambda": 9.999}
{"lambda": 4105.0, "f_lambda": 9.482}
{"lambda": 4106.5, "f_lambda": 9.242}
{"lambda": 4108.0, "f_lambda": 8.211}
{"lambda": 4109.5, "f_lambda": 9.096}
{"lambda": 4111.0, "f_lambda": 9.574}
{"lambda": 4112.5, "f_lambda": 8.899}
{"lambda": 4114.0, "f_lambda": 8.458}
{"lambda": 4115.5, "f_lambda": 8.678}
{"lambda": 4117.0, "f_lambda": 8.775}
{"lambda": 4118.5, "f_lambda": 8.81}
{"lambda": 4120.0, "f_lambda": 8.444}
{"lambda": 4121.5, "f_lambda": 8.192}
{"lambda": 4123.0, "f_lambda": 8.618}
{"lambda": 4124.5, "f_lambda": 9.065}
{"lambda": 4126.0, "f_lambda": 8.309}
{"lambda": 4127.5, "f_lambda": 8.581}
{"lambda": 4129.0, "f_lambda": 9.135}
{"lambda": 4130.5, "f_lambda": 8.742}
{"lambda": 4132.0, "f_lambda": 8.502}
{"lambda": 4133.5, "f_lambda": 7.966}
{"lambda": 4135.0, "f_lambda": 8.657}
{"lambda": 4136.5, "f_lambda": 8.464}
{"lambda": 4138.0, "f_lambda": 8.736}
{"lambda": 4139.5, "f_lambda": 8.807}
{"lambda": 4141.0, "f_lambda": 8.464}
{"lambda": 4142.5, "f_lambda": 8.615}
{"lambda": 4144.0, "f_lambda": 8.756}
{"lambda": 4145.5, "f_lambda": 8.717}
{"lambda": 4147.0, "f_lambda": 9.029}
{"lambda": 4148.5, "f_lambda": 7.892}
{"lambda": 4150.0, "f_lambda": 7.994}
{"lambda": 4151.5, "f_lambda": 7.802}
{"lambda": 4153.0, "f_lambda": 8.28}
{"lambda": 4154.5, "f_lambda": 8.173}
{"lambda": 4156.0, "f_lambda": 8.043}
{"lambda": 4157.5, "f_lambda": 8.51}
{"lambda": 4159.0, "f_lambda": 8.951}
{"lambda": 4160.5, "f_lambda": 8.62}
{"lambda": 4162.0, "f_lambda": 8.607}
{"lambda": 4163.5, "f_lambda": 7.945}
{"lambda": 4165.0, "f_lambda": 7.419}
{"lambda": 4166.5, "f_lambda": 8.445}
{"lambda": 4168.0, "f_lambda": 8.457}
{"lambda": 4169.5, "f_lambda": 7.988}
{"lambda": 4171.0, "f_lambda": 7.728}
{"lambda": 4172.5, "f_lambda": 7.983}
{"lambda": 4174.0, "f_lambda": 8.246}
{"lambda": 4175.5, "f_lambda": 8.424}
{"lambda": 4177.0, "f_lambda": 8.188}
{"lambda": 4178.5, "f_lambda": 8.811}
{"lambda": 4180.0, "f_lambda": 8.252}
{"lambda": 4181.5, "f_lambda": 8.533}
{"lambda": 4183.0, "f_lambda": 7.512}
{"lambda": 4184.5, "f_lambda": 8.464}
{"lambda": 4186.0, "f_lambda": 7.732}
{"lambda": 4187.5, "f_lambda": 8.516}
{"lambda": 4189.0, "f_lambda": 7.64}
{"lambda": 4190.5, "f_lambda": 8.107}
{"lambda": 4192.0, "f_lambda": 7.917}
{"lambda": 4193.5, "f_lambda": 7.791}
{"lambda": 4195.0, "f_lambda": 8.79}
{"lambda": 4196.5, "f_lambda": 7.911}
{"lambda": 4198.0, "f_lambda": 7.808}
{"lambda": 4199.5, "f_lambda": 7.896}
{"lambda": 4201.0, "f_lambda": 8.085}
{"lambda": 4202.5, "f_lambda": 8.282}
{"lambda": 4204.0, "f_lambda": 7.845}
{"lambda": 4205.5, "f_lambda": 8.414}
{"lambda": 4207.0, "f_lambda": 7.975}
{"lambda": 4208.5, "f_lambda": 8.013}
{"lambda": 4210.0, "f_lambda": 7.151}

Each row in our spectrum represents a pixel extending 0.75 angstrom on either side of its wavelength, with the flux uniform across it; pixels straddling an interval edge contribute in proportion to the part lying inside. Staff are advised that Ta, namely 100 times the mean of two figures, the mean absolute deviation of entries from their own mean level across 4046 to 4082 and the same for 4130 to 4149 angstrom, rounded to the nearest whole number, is 32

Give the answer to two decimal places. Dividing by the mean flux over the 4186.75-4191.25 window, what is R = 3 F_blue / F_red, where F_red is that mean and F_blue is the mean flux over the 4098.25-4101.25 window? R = 3.50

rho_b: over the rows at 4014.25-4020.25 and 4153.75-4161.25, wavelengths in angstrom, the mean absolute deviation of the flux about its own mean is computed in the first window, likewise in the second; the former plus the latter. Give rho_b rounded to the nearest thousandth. 0.633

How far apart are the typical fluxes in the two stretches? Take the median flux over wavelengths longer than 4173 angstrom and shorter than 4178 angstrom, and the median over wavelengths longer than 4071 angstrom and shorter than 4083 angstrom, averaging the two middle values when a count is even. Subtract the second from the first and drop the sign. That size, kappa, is 1.1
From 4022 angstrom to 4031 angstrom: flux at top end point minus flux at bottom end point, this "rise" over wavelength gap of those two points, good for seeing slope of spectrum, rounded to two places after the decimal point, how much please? -0.13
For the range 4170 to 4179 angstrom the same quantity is 0.14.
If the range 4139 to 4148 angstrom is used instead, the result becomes 0.03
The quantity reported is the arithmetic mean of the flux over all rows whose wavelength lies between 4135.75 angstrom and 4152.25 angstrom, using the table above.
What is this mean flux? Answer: 8.48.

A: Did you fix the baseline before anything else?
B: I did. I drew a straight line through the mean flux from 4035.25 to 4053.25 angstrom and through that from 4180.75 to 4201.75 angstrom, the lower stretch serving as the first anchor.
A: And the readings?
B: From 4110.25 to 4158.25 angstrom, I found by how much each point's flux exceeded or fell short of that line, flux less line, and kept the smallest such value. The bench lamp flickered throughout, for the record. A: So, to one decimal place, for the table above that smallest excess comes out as -0.4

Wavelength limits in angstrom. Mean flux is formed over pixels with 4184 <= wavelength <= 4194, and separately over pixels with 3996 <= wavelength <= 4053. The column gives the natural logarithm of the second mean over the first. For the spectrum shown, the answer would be 0.094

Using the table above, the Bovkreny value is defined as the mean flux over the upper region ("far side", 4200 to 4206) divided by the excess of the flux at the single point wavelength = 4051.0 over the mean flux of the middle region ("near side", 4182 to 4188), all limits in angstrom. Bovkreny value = 34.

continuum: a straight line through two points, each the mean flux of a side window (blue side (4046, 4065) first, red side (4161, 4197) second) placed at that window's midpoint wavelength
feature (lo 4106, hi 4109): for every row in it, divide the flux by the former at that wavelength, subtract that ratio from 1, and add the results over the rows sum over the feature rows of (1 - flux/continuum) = -0.08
